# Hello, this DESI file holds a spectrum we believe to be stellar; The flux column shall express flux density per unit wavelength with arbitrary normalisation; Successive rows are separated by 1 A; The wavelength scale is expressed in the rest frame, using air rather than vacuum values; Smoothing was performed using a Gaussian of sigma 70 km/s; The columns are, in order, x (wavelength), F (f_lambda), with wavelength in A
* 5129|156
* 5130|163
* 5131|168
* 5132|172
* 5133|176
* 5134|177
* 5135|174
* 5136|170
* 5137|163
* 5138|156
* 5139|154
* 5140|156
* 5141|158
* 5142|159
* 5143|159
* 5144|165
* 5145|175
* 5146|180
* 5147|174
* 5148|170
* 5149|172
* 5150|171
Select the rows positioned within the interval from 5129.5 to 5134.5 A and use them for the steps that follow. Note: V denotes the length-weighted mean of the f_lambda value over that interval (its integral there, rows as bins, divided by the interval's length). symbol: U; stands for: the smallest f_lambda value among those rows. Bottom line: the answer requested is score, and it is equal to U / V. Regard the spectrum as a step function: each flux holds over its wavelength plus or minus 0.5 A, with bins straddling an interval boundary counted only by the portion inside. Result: 0.95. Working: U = 163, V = 171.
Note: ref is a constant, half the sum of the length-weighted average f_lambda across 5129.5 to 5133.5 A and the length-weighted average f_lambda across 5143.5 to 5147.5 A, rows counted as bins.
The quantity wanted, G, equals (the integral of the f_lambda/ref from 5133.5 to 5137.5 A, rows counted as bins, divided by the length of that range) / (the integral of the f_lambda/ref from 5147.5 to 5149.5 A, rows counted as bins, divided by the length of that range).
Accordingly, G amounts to 1.00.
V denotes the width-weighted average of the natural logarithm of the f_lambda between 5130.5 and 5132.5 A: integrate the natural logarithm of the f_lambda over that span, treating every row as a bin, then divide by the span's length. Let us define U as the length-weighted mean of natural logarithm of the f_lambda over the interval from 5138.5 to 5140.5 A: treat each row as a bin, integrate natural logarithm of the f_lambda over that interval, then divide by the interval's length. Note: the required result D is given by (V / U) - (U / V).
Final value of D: 0.036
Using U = 5.04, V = 5.14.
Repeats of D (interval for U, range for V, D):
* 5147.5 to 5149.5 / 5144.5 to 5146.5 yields 0.014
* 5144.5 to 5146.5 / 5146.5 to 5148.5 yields -0.012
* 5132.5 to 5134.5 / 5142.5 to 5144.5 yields -0.033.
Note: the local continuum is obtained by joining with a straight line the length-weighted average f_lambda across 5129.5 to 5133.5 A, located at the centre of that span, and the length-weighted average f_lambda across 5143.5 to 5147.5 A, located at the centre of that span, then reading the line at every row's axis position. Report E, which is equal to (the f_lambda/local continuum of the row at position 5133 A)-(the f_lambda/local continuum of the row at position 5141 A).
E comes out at 0.12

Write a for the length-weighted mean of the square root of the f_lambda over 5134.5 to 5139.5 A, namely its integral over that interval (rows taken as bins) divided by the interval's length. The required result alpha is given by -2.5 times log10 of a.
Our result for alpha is -2.77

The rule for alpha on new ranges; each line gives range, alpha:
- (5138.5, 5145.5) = -2.76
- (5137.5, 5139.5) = -2.74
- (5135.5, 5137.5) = -2.78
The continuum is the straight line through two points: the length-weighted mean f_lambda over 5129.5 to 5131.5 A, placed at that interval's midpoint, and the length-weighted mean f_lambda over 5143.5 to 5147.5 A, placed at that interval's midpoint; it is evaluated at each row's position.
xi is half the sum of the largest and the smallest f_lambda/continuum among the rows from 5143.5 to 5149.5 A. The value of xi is 1.00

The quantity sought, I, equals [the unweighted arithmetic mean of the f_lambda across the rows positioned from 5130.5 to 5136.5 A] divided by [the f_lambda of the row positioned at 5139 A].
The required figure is 1.12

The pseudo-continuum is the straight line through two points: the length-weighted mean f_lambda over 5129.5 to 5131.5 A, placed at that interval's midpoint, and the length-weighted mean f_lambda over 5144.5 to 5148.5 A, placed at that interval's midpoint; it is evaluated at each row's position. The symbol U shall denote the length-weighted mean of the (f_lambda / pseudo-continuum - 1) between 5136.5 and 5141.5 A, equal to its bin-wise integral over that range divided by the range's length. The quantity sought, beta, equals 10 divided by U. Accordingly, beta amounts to -131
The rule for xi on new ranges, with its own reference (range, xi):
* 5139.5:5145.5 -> 0.96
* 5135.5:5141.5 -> 0.96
